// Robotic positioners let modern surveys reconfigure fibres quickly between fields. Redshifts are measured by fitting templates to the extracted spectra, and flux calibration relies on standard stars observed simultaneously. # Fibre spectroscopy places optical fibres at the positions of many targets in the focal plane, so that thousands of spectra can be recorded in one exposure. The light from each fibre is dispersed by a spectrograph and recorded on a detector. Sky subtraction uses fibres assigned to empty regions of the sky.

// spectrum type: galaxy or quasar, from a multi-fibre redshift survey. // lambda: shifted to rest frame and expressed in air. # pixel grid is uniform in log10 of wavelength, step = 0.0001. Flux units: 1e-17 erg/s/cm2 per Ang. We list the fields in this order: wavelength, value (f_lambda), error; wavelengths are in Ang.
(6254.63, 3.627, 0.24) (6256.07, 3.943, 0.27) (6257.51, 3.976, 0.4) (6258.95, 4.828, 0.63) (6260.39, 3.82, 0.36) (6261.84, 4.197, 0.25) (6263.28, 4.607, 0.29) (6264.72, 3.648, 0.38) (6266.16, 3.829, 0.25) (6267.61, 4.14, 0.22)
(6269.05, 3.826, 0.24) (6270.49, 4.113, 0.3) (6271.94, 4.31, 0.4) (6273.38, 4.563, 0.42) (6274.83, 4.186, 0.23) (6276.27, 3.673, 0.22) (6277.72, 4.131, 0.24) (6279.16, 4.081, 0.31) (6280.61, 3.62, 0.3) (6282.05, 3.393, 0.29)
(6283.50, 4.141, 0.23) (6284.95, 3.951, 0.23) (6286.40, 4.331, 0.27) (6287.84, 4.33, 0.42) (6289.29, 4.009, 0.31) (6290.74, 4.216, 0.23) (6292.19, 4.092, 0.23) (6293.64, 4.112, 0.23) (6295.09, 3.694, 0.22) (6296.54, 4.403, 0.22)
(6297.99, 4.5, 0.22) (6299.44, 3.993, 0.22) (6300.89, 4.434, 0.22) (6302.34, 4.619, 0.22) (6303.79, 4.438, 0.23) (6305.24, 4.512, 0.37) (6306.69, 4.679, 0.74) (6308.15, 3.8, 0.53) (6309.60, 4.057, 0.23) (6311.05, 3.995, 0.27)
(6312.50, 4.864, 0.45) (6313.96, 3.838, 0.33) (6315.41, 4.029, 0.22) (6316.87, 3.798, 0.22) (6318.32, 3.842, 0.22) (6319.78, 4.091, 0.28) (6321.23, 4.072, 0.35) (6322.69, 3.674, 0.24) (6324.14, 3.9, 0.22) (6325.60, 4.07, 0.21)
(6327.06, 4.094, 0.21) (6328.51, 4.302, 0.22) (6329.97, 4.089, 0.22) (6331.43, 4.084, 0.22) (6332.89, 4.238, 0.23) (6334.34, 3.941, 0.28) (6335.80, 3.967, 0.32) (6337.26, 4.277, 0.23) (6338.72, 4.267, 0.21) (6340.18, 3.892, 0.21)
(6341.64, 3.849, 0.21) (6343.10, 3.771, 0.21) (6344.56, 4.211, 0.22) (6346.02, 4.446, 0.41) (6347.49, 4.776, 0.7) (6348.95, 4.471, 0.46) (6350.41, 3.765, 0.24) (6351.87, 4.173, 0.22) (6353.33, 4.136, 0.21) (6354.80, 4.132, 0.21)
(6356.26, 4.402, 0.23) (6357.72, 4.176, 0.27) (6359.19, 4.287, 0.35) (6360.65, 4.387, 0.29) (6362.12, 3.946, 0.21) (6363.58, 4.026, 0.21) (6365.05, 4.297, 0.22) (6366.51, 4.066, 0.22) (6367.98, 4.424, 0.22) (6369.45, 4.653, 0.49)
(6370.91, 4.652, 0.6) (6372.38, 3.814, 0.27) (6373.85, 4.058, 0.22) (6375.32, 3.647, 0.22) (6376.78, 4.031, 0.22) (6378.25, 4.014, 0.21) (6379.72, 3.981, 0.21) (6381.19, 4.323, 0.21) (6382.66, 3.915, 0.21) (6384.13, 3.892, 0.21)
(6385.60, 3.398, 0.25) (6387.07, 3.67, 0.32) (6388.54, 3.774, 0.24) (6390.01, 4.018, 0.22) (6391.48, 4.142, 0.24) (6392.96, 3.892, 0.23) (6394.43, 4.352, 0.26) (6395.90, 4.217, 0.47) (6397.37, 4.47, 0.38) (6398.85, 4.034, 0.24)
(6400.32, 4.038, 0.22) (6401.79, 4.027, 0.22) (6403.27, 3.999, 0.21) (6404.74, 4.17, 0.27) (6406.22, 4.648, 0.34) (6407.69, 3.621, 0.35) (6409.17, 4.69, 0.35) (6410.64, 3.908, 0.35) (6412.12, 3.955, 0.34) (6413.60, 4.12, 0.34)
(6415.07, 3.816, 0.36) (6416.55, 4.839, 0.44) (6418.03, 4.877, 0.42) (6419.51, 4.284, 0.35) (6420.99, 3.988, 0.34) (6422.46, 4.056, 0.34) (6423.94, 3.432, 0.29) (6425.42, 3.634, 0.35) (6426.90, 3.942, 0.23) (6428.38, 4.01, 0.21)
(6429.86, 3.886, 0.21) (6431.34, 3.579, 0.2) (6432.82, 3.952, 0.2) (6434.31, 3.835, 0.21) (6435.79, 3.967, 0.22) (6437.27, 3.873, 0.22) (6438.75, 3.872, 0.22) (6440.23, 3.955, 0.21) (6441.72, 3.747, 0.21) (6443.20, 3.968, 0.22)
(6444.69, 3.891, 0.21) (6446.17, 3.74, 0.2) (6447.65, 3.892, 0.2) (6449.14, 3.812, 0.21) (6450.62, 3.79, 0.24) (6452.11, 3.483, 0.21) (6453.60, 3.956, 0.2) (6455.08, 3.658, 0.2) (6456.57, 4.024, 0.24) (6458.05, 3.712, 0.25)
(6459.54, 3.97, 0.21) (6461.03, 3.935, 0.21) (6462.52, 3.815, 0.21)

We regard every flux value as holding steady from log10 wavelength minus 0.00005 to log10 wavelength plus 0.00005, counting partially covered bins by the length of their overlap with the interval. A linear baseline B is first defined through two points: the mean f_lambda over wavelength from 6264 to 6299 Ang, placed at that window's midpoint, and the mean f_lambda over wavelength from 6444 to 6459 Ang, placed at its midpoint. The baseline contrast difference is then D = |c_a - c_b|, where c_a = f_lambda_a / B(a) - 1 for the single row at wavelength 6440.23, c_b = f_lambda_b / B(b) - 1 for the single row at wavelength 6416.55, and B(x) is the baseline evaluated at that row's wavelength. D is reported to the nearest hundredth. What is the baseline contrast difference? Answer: 0.22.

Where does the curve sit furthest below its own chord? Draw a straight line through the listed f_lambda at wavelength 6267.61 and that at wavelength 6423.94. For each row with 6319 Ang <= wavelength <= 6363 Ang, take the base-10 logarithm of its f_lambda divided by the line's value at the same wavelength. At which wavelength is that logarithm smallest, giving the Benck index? 6322.69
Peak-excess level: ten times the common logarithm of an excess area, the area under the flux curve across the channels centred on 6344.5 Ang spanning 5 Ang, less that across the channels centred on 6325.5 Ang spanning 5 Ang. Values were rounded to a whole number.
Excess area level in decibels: -2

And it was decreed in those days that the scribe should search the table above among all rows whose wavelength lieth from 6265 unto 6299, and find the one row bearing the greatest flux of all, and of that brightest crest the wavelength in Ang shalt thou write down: 6273.38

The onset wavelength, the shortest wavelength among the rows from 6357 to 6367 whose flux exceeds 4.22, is 6359.19 Ang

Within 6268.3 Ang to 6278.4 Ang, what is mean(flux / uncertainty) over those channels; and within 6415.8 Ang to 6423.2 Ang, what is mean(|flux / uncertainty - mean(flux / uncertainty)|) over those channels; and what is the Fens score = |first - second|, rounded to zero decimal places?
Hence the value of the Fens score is 14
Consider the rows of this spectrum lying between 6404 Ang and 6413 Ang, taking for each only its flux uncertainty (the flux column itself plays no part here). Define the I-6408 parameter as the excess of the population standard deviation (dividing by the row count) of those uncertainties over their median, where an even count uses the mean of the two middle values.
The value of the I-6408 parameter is -0.32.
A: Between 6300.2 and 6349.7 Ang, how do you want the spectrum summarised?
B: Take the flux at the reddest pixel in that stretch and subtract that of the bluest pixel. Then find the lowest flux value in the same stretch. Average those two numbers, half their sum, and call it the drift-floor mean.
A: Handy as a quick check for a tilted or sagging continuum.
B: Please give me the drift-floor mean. 1.86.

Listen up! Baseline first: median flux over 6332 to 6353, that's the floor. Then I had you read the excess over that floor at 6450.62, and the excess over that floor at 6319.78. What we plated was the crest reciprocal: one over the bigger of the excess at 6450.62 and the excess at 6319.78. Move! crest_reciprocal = -10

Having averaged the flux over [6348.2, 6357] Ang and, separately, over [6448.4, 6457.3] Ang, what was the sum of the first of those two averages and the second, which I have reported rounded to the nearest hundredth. 7.97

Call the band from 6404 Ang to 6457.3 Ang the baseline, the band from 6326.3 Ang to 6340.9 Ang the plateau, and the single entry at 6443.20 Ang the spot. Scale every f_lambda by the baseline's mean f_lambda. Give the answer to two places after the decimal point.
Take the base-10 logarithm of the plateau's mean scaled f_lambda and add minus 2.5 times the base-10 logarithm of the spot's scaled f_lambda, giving 0.02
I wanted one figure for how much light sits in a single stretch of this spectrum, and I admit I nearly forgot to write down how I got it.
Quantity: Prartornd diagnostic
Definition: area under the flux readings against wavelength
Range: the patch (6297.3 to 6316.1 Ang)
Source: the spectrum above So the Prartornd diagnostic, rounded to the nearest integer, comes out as 81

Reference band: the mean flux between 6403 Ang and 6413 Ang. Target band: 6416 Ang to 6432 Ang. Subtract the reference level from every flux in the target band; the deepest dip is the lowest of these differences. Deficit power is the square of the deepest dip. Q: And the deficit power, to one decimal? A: 0.5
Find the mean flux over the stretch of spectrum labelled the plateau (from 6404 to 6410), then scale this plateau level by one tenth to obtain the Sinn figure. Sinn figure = 0.428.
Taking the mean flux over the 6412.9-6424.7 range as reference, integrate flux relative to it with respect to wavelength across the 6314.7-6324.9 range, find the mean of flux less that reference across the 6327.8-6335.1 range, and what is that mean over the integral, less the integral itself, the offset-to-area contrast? -10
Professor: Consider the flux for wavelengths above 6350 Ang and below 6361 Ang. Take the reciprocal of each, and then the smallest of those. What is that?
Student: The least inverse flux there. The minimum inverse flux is 0.227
